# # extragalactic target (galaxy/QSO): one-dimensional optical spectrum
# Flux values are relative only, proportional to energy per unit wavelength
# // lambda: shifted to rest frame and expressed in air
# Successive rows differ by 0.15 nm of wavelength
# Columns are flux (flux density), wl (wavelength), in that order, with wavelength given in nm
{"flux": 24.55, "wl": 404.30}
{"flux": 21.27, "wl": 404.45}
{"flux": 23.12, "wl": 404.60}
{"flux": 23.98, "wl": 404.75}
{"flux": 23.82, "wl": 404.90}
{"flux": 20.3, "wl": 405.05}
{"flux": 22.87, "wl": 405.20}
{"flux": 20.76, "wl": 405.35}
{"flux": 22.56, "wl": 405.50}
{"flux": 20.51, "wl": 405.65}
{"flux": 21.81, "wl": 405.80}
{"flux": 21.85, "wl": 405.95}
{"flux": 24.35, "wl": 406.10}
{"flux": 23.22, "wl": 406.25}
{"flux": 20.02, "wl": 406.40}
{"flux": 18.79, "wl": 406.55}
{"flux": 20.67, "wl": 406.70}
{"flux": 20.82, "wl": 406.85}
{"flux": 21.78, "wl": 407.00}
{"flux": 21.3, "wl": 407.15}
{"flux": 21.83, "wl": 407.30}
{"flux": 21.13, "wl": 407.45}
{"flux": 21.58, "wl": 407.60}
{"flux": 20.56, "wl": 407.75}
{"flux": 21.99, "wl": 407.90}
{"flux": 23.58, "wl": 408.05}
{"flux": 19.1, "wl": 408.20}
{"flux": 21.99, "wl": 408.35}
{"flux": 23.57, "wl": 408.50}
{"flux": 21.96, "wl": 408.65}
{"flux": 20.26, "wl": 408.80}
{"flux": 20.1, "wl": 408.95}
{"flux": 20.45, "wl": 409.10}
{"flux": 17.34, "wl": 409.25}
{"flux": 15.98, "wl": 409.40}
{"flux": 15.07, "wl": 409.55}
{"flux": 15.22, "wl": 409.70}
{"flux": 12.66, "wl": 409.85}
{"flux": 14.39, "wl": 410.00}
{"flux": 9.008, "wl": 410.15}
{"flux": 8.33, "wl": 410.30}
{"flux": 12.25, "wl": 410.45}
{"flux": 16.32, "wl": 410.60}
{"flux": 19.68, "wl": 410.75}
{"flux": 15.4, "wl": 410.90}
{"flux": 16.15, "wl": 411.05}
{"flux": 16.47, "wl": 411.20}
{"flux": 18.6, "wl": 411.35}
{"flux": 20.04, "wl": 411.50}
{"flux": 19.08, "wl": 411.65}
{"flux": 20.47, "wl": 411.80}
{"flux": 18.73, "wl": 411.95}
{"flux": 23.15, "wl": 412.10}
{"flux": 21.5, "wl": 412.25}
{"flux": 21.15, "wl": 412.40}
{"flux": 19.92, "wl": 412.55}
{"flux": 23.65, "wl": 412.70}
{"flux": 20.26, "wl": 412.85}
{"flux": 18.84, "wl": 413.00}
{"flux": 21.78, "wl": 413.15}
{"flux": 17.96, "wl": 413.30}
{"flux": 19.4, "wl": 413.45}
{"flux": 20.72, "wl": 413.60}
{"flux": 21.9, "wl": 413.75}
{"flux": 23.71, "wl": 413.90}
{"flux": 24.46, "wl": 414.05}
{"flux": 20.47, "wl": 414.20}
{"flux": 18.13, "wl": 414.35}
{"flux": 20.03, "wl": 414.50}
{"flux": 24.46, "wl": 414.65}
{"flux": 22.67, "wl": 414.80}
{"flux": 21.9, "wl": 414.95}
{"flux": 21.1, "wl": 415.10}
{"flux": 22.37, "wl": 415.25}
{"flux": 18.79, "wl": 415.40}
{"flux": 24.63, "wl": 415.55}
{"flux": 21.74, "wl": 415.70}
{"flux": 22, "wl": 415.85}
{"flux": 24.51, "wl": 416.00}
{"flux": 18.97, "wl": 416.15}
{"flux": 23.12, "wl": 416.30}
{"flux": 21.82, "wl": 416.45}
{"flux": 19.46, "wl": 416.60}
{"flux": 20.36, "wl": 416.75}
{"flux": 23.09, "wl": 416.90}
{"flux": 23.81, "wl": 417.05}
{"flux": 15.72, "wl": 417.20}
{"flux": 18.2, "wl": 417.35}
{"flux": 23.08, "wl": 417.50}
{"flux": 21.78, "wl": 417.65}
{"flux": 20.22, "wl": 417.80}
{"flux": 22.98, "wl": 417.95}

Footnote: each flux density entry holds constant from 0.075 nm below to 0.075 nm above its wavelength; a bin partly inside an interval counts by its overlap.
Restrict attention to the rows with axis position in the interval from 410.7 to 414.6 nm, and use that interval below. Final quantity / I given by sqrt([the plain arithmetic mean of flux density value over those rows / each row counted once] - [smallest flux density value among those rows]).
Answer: 2.16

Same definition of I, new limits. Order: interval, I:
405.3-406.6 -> 1.66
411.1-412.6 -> 1.85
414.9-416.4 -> 1.77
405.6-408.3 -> 1.61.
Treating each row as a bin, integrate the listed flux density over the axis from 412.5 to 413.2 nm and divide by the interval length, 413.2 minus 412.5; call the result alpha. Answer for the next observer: 20.9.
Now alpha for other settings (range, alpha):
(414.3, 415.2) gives 21.5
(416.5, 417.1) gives 21.6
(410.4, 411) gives 16.1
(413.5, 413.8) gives 21.1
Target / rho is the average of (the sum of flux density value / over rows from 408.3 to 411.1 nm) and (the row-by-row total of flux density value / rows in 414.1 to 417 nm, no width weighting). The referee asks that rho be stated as 363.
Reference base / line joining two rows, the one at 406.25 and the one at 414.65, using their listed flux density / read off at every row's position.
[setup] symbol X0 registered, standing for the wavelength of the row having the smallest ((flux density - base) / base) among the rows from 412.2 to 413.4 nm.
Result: 413.30 nm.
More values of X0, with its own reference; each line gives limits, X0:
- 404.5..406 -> 405.05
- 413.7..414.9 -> 414.35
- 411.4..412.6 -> 411.95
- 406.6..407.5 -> 406.70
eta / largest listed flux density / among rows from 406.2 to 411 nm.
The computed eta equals 23.58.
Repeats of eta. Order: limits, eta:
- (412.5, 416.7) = 24.63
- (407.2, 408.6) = 23.58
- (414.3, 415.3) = 24.46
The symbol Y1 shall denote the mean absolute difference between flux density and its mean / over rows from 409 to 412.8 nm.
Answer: 3.2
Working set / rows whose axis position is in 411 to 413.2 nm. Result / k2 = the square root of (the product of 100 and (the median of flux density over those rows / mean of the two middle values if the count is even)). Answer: 44.8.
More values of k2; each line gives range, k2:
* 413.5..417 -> 46.8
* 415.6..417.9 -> 46.7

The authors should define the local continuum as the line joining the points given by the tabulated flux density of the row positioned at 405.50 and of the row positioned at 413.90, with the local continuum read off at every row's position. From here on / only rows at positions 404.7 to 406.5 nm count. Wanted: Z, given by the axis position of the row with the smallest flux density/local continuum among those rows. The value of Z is 406.40 nm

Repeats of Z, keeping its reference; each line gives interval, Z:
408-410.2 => 410.15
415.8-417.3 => 417.20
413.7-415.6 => 414.35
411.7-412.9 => 411.95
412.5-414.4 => 413.30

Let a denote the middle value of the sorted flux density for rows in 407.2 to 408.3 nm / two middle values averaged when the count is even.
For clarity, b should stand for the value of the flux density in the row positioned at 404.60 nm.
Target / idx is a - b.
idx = -1.5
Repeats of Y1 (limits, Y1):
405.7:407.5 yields 1.0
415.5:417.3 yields 2.0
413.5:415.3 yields 1.4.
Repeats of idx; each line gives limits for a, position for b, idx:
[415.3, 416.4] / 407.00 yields 0.2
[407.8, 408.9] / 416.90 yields -1.1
